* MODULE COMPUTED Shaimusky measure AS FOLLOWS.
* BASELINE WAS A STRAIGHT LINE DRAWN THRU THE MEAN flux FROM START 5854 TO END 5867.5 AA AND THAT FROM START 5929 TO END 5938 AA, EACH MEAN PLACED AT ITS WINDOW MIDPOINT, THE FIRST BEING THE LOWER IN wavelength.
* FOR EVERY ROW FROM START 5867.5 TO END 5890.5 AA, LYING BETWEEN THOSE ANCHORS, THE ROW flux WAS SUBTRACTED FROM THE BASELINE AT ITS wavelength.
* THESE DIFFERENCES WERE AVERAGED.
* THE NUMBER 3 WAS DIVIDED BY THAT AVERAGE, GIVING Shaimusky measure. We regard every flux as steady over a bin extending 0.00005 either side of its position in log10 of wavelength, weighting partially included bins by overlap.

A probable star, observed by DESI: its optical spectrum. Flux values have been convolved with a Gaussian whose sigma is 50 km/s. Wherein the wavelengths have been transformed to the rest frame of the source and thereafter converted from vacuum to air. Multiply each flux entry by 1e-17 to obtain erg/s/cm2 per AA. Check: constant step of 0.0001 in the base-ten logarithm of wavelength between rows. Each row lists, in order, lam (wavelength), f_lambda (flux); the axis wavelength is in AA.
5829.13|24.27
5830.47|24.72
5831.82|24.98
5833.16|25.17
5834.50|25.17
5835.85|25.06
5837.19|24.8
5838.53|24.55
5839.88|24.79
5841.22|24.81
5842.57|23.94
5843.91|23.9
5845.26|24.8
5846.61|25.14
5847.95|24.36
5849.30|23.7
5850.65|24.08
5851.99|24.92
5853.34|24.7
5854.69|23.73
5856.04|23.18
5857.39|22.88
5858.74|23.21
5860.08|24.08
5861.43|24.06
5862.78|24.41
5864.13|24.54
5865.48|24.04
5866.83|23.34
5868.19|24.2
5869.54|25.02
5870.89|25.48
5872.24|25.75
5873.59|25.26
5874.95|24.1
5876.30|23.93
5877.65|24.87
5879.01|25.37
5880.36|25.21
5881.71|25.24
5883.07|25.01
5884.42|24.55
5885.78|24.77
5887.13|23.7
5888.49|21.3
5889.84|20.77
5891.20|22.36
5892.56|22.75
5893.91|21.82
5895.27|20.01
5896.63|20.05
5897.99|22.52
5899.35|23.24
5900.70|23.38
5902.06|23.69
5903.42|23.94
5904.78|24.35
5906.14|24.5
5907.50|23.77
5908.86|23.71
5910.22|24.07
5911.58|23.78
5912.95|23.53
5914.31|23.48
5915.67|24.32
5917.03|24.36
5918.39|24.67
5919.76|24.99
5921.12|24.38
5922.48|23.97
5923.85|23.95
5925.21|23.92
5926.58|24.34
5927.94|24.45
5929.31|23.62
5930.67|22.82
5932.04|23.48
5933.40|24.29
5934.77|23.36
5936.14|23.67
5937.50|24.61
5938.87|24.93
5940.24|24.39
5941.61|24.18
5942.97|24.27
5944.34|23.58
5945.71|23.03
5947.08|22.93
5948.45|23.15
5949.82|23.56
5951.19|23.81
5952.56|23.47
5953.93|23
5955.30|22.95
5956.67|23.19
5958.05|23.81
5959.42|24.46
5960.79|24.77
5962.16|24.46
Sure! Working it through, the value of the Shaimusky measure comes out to -4.6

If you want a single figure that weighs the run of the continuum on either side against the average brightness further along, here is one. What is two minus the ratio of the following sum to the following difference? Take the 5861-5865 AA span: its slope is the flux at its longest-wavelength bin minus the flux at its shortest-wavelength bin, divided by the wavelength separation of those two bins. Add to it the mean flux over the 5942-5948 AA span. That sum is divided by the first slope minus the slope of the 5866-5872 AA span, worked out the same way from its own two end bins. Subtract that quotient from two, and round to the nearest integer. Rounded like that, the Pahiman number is 70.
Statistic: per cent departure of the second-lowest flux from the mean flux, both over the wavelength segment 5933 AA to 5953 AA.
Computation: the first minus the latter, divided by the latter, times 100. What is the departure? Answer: -3.3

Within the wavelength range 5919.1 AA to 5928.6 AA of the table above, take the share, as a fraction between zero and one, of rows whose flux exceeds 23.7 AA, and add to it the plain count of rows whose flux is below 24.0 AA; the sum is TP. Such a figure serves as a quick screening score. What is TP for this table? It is 4.0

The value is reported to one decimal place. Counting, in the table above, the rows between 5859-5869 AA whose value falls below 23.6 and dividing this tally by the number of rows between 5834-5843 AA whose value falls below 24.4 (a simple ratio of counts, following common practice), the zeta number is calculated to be 1.0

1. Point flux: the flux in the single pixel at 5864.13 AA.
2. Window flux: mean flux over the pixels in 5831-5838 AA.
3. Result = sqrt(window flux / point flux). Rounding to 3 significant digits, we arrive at 1.01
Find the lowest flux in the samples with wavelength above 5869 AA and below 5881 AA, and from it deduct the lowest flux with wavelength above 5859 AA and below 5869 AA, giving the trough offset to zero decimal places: 1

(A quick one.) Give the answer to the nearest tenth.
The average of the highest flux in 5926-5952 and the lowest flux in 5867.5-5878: 24.4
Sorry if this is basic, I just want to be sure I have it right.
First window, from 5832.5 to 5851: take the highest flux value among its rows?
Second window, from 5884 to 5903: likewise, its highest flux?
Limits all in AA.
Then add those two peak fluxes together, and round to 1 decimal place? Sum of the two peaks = 49.9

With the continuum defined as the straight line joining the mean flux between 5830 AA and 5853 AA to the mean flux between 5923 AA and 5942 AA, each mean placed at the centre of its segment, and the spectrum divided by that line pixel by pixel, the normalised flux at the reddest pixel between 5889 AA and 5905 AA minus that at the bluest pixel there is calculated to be 0.15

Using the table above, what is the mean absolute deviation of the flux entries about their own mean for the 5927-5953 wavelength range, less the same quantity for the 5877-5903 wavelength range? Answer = -1.0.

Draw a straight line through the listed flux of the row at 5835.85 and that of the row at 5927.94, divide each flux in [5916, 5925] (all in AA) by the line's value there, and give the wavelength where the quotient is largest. 5919.76 AA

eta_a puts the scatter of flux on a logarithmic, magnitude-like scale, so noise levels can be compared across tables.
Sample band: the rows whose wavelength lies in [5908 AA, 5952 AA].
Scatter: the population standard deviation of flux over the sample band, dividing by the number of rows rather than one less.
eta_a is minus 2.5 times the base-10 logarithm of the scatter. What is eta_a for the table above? 0.6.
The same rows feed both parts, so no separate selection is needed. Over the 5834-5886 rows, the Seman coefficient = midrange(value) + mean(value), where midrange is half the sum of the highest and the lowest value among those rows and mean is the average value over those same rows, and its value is 48.8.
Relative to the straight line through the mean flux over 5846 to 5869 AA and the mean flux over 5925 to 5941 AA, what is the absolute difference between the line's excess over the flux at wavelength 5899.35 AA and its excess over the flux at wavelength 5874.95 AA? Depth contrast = 0.8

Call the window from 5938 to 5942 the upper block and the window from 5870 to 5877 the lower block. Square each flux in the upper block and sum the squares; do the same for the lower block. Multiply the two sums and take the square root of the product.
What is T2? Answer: 2364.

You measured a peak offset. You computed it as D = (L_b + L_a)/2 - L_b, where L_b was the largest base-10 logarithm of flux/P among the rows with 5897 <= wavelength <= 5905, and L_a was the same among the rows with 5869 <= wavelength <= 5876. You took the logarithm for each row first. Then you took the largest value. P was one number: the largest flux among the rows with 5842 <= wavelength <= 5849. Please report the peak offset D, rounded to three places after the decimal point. 0.012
